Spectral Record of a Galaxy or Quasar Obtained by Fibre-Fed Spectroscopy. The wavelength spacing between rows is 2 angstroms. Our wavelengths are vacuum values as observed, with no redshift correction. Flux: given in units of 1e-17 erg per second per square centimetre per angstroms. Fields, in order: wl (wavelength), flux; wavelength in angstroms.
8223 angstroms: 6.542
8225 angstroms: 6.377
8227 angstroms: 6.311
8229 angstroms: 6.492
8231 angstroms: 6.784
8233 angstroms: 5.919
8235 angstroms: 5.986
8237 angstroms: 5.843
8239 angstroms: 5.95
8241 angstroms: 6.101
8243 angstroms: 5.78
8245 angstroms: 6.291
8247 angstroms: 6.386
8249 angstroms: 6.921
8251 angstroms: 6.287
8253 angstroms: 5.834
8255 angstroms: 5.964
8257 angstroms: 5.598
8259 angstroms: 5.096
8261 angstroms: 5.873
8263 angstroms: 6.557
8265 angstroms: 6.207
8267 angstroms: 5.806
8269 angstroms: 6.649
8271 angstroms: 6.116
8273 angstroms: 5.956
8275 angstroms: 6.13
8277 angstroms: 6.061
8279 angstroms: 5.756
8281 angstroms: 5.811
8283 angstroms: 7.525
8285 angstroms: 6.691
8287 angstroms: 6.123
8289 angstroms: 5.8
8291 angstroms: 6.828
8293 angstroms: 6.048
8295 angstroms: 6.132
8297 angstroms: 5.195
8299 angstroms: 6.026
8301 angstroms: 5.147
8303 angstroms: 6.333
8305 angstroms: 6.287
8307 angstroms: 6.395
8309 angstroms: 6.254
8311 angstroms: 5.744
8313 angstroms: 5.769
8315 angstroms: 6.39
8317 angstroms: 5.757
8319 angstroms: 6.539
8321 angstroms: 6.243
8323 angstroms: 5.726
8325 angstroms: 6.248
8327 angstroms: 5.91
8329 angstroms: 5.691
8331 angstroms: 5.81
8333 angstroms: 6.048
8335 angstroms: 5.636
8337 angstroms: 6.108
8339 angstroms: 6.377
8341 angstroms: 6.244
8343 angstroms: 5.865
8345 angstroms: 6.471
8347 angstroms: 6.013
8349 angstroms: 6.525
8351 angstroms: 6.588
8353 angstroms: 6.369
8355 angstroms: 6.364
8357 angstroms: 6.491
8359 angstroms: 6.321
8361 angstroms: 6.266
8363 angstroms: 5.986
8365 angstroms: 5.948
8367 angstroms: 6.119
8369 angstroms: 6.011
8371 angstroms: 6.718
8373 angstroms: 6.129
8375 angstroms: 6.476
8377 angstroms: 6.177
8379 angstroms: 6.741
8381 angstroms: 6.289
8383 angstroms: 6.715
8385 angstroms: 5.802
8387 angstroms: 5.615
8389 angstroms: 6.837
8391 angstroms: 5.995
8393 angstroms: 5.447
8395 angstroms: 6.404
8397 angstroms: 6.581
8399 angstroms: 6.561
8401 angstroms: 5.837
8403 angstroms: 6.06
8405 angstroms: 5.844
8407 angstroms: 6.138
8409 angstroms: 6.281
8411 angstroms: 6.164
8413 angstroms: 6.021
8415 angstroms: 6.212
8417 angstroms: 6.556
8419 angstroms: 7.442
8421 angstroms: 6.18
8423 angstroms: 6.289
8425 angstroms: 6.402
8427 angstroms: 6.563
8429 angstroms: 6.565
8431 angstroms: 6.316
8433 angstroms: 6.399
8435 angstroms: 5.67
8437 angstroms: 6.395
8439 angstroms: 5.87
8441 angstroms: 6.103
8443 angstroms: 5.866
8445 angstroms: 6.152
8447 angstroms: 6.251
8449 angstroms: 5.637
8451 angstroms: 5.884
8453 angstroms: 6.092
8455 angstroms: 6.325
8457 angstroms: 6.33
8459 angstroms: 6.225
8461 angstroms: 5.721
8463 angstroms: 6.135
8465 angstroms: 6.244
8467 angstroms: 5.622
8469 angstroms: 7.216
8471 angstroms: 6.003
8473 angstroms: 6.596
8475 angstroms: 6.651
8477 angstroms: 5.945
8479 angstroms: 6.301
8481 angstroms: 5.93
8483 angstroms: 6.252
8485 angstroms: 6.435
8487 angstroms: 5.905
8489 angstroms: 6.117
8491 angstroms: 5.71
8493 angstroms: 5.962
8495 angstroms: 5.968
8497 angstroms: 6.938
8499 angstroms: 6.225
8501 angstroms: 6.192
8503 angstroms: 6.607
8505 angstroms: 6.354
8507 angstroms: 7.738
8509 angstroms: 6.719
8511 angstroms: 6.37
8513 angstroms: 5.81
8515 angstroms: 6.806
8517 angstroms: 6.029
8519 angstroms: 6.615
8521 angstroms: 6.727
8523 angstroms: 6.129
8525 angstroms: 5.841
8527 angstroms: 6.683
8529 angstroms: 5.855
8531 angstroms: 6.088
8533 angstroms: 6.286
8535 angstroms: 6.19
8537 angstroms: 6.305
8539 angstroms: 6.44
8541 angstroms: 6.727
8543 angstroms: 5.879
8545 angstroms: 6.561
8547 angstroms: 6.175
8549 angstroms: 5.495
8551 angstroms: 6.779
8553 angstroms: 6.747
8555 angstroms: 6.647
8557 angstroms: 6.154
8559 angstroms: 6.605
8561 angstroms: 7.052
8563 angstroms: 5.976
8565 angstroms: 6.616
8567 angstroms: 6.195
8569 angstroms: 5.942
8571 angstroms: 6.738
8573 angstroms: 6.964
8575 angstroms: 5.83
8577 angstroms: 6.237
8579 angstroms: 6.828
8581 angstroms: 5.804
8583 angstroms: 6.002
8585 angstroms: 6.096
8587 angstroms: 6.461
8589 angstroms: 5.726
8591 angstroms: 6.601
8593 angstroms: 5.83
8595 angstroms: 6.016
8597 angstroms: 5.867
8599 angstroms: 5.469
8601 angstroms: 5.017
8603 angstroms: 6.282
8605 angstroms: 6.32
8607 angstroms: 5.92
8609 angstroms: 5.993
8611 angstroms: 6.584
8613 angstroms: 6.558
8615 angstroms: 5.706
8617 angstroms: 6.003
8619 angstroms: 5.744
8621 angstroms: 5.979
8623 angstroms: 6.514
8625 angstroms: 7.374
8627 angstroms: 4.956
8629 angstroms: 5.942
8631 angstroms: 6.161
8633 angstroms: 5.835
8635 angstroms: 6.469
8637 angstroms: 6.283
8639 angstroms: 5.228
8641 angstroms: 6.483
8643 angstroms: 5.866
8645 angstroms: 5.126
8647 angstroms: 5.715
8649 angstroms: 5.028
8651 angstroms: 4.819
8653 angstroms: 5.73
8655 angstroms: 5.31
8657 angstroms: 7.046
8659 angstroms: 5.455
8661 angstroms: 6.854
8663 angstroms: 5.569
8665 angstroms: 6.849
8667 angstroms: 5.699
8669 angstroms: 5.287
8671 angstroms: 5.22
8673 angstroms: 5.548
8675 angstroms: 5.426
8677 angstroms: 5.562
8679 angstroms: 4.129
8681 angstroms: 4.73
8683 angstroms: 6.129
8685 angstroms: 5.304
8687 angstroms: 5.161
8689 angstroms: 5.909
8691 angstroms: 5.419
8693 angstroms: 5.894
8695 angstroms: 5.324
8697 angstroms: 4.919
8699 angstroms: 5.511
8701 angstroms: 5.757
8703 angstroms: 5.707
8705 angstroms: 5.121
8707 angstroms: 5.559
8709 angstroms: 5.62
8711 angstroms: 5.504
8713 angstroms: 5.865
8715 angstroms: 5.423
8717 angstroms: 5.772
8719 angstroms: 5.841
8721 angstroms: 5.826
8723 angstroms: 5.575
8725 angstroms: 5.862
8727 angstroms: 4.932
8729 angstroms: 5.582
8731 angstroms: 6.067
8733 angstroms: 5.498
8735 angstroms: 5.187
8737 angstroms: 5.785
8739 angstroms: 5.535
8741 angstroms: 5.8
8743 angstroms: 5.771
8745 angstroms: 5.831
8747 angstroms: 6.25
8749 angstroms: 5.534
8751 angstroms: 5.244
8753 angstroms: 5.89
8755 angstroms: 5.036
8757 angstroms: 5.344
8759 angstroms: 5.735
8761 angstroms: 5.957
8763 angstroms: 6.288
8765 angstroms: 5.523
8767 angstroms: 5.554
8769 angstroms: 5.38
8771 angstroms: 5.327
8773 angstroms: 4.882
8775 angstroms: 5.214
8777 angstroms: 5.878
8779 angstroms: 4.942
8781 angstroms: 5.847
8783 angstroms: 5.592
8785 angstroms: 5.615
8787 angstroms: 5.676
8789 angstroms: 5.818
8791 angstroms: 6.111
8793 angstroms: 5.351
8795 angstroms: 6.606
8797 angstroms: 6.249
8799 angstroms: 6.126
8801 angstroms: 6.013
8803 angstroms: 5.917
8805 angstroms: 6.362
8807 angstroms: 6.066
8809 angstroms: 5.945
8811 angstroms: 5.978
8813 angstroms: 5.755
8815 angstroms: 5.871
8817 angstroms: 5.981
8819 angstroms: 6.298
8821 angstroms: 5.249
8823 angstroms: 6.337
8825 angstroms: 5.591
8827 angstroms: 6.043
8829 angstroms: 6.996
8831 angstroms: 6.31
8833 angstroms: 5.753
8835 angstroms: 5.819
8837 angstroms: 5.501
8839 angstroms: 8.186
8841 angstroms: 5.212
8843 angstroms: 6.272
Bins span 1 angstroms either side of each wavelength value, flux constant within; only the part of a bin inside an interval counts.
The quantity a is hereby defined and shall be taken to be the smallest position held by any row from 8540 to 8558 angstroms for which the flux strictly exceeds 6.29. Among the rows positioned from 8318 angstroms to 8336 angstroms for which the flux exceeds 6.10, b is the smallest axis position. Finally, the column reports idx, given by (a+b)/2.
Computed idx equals 8430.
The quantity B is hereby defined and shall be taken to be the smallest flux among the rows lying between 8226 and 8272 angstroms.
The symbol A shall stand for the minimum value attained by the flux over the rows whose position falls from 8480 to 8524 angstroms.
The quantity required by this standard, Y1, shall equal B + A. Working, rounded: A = 5.71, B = 5.096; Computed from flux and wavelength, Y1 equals 10.8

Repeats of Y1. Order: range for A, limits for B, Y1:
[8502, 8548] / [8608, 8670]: 10.6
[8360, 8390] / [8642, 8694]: 9.7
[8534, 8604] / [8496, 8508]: 11.2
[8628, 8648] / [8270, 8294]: 10.9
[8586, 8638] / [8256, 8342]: 10.1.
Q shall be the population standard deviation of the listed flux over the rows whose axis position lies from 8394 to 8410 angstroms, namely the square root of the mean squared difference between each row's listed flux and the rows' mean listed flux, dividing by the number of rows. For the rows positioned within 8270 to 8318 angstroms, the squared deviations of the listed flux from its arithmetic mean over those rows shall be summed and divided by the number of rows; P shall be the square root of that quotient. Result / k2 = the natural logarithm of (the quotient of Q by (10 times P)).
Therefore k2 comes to -2.9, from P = 0.48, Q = 0.27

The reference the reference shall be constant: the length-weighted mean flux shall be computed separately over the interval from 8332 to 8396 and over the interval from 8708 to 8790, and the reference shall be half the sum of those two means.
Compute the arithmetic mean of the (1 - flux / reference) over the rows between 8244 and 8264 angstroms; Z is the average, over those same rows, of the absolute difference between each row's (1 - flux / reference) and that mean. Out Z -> 0.069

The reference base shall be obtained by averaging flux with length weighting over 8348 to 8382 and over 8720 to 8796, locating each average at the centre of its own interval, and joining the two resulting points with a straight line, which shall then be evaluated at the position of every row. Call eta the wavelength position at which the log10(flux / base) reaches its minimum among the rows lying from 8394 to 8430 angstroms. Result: 8401 angstroms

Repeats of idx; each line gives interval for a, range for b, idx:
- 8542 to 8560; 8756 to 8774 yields 8654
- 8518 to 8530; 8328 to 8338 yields 8428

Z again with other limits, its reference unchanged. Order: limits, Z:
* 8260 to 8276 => 0.039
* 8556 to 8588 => 0.060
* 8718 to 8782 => 0.050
